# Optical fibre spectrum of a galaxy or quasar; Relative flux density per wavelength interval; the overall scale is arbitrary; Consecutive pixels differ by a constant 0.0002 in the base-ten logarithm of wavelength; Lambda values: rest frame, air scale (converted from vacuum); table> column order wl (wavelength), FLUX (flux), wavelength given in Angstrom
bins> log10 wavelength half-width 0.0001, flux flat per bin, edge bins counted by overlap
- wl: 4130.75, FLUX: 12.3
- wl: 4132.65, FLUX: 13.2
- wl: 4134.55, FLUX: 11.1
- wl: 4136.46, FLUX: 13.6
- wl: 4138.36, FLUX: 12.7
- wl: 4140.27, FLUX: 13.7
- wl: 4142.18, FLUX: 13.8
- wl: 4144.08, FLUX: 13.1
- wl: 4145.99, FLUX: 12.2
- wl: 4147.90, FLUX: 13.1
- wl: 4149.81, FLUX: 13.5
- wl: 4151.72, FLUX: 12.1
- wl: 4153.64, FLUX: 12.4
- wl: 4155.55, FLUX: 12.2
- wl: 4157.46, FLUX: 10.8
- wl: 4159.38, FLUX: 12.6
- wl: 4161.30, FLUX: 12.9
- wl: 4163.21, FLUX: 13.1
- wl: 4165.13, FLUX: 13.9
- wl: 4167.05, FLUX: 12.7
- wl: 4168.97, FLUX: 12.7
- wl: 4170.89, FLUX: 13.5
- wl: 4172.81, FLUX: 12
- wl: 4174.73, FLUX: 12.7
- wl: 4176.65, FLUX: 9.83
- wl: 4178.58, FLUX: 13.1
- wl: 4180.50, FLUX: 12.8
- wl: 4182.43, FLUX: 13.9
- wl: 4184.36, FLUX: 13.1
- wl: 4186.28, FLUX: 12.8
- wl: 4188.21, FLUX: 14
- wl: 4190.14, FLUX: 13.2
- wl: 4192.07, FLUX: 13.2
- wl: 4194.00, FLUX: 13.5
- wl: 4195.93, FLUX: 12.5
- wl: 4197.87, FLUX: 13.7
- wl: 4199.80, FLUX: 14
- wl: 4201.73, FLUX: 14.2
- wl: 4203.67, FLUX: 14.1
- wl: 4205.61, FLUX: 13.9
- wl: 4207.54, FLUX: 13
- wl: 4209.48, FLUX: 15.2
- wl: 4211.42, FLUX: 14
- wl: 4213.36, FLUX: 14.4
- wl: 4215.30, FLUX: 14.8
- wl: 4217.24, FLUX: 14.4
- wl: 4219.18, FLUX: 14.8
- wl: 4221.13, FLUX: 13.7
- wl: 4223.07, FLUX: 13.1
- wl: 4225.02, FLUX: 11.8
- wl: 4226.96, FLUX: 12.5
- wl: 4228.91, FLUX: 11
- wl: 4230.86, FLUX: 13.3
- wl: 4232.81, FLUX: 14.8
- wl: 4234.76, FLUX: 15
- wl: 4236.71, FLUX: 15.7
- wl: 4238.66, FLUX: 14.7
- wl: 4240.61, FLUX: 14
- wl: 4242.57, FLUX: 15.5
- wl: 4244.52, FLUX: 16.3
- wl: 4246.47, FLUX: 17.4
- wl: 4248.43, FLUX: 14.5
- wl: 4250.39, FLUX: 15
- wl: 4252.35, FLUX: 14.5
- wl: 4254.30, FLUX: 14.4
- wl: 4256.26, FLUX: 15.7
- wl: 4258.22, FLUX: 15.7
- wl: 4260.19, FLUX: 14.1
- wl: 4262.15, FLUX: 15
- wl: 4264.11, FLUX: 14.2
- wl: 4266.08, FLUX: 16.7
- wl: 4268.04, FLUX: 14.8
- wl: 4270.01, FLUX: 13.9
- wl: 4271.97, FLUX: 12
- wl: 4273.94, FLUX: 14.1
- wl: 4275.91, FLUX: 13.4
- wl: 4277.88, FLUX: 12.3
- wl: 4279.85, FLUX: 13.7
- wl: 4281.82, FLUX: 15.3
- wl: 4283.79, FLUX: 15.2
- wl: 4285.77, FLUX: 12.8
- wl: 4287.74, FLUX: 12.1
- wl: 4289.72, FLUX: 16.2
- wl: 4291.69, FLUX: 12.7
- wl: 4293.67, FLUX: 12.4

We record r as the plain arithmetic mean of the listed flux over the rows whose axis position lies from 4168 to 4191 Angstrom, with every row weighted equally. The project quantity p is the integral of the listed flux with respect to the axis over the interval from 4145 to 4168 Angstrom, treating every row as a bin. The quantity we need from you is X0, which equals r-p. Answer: -278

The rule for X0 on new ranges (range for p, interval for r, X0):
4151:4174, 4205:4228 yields -276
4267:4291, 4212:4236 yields -318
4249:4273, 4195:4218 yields -338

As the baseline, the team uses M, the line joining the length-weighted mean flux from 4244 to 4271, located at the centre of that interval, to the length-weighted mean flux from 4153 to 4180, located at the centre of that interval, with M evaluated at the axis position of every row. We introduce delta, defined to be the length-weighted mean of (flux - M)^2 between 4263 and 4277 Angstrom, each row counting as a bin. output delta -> 3.8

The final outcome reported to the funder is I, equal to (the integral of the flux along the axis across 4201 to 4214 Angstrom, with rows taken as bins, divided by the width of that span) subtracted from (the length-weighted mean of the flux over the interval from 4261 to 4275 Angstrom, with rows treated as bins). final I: 0.3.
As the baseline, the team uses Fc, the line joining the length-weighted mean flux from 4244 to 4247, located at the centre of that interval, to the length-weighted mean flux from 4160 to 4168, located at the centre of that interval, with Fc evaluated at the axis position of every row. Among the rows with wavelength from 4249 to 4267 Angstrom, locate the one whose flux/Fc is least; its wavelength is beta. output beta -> 4264.11 Angstrom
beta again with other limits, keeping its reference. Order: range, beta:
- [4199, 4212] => 4207.54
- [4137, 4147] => 4145.99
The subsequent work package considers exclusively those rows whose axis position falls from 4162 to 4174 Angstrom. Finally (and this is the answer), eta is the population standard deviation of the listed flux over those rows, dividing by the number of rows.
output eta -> 0.6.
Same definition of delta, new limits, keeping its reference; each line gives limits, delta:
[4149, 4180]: 1.1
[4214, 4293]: 3.0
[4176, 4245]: 1.2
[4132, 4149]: 2.2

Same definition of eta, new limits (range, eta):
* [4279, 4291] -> 1.5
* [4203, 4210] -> 0.8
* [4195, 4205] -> 0.6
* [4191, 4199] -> 0.5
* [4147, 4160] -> 0.8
